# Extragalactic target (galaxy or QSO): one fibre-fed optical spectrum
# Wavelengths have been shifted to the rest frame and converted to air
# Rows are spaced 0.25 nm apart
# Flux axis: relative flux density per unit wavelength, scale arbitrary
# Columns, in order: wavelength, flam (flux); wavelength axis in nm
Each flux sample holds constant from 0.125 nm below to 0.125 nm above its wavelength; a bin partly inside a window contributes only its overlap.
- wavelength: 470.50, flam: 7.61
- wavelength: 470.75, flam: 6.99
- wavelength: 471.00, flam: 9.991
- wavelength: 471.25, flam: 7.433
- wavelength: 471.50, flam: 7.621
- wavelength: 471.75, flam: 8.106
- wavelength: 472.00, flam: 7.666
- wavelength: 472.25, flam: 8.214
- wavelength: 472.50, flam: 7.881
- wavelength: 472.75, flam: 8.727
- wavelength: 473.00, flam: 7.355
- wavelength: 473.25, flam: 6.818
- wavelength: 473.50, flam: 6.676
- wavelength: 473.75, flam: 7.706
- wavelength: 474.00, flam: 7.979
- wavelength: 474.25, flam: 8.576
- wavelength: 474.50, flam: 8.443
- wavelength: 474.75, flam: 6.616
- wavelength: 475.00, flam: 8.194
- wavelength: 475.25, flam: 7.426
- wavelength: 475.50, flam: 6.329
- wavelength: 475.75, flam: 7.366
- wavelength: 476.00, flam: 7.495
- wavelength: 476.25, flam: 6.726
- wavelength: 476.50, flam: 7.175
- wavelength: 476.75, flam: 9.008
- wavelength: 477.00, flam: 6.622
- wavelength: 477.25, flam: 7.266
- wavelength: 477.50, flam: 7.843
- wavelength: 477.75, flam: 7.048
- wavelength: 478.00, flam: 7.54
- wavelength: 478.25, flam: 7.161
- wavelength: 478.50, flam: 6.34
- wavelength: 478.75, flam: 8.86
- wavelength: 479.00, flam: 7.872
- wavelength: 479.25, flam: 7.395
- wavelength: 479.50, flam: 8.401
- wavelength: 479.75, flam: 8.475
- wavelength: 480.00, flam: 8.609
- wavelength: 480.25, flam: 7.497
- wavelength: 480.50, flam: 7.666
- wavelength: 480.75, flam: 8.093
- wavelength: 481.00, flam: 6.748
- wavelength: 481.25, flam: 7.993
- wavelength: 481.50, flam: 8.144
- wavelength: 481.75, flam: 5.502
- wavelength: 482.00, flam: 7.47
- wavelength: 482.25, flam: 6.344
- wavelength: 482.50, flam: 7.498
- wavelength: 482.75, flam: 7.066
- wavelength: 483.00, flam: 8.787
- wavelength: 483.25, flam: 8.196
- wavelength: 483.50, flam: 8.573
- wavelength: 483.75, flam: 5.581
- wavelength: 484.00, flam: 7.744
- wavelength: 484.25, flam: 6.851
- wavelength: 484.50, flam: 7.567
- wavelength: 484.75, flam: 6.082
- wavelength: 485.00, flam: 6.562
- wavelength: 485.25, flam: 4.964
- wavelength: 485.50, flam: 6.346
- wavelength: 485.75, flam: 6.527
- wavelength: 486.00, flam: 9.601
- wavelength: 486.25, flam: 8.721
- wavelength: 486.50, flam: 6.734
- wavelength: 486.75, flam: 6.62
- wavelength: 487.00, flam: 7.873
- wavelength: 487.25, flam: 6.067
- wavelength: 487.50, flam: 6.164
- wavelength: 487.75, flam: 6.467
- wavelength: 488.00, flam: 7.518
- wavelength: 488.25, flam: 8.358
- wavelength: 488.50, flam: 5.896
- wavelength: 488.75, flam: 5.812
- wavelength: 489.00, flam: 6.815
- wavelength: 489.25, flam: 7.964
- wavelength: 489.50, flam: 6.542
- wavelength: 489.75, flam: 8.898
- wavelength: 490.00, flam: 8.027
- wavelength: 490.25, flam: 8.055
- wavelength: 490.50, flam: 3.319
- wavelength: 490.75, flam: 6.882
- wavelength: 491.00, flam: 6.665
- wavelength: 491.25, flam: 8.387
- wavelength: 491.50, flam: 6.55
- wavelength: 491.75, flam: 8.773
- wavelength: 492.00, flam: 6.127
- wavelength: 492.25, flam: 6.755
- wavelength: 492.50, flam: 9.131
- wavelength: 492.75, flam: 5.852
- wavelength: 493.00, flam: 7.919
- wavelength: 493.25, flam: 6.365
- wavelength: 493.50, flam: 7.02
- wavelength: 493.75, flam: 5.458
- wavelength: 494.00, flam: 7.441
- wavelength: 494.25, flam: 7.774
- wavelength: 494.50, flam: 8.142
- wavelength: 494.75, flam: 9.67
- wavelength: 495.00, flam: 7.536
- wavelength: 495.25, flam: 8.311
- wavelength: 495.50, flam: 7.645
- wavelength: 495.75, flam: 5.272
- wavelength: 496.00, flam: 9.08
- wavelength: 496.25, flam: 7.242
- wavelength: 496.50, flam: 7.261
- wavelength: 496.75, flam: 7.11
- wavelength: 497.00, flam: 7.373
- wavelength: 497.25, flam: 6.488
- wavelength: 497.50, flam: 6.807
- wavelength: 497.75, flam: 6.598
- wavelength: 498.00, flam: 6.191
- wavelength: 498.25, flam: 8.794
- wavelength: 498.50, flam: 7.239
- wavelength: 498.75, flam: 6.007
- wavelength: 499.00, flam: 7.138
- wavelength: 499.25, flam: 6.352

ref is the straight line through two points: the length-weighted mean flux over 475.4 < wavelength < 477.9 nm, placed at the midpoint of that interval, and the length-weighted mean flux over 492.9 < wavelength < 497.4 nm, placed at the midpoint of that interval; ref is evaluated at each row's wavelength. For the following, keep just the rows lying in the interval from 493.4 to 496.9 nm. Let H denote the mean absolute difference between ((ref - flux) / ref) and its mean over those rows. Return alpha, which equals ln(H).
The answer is -2.2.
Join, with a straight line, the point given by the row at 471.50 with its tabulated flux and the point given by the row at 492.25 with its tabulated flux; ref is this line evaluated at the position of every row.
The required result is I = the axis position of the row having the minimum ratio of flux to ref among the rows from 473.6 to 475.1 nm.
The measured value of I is 474.75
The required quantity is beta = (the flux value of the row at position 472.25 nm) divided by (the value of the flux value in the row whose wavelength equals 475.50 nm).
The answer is 1.30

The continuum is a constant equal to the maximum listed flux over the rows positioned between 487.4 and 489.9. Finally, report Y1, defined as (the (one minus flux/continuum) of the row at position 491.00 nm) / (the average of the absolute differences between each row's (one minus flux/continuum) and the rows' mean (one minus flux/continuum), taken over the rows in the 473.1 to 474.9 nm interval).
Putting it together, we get 3.1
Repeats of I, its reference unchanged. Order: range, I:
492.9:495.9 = 495.75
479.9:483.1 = 481.75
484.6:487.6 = 485.25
